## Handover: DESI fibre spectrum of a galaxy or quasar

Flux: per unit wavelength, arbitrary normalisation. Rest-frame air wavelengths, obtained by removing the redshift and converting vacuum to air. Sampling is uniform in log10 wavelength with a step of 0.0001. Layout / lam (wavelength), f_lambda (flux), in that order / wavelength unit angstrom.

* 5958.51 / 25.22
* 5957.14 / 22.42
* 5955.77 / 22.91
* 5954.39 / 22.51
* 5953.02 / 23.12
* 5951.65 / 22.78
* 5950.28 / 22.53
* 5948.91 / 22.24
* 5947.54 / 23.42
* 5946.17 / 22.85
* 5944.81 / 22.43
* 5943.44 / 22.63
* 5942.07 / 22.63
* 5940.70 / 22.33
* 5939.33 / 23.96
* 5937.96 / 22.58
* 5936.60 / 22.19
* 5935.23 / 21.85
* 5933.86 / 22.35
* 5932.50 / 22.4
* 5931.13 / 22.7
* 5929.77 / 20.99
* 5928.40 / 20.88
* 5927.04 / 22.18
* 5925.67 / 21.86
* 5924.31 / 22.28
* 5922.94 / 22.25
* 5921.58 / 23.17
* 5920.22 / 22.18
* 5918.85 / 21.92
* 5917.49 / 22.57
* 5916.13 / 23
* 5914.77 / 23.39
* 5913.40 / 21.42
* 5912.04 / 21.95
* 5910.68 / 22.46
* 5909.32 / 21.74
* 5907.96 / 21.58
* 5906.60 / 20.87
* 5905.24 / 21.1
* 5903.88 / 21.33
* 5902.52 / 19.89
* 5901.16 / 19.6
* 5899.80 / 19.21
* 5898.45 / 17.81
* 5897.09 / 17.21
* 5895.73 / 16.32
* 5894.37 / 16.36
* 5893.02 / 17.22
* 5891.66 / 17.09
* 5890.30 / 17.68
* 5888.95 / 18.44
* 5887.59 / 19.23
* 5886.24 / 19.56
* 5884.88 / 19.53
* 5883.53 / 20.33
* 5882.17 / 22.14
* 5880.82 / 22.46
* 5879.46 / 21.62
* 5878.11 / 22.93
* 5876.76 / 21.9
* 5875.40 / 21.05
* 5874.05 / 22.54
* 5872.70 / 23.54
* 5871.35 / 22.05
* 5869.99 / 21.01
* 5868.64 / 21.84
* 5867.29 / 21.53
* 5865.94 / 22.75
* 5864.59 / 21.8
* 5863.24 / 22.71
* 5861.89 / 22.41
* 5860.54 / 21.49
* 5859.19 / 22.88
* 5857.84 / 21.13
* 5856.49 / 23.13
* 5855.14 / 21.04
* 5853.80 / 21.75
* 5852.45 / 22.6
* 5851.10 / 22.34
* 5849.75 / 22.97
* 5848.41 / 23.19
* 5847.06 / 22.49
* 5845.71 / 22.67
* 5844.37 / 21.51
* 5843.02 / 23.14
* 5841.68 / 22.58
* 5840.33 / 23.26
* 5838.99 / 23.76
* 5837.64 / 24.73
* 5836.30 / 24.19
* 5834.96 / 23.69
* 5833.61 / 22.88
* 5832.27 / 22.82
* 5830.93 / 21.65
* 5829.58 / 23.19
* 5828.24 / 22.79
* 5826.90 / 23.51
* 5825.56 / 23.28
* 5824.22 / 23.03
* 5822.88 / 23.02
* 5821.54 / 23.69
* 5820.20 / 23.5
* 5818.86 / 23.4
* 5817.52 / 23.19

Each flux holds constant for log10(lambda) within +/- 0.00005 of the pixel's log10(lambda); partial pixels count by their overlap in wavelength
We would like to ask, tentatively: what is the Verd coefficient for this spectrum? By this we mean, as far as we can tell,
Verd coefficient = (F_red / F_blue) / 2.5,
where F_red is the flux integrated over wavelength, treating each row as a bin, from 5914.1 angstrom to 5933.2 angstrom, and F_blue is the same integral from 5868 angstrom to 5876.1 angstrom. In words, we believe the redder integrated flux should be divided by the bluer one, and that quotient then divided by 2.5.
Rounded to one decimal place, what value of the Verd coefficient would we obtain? 1.0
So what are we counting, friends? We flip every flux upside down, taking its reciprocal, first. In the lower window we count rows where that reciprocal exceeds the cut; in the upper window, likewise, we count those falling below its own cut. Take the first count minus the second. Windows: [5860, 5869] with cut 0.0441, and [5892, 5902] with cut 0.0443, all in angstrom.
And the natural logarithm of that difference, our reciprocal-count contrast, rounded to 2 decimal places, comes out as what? 1.61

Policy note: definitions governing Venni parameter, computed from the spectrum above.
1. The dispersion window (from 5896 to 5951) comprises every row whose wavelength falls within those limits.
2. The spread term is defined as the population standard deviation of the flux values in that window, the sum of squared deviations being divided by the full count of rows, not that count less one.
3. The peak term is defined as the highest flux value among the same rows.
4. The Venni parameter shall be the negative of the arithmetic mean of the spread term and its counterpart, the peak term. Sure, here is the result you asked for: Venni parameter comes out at -12.7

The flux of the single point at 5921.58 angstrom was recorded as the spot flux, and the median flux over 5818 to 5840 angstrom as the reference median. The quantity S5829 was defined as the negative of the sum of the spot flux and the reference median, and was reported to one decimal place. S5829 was -46.5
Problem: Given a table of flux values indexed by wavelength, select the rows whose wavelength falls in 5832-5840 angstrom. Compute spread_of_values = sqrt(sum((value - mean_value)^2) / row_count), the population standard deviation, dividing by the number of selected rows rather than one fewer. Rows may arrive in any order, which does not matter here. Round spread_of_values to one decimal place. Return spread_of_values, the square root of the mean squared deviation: 0.7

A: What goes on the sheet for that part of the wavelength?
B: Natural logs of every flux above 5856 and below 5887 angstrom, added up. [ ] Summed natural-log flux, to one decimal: 70.9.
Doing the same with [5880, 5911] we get 68.2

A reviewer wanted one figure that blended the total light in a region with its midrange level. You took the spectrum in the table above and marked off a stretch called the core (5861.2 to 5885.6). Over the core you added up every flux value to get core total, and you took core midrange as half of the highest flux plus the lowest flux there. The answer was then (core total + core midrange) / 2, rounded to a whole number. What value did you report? 208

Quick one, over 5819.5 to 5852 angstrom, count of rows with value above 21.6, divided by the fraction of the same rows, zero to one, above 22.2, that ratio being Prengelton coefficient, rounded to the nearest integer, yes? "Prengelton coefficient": 25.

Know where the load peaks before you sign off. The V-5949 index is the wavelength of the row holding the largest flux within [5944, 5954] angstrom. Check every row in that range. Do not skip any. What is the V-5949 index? 5947.54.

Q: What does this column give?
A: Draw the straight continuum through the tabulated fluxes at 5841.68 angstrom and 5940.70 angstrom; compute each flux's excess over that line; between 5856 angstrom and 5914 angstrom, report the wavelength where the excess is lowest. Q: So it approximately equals 5895.73 angstrom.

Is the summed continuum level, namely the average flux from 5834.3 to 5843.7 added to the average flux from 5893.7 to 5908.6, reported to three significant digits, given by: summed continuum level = 42.8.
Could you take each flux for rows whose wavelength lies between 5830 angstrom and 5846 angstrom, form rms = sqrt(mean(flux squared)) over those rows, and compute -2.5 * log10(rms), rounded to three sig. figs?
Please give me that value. -3.41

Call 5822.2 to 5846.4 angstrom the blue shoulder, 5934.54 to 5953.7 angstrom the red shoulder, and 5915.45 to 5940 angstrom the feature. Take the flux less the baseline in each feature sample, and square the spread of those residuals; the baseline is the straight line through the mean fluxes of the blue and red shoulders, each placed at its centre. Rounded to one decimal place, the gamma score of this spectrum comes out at 0.5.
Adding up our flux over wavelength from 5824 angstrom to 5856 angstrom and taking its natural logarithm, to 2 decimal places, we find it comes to 6.60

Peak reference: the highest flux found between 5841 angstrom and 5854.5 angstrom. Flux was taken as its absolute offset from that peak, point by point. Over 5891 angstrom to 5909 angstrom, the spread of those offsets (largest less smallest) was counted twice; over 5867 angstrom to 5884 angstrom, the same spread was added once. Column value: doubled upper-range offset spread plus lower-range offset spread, 13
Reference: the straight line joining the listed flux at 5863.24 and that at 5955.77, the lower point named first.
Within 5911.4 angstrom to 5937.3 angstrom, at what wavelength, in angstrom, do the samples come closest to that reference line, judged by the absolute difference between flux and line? 5931.13 angstrom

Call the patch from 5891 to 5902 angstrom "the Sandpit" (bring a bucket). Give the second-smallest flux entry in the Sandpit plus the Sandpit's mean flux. 34.0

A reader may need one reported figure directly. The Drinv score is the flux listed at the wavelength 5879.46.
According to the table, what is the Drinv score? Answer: 21.62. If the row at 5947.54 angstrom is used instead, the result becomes 23.42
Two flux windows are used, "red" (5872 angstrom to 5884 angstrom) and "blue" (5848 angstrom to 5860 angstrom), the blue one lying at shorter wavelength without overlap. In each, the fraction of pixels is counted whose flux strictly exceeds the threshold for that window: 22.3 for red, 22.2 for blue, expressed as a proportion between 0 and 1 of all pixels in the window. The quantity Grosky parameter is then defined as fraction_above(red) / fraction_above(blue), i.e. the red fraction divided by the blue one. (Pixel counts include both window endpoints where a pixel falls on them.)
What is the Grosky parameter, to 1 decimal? 0.7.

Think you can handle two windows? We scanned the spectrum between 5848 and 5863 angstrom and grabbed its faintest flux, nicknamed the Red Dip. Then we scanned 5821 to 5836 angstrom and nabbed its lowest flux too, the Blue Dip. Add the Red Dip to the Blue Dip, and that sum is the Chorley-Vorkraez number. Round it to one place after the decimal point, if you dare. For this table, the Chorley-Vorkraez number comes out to 42.7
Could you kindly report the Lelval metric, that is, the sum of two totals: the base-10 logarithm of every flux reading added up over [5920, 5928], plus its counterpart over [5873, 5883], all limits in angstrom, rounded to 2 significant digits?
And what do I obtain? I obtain 18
